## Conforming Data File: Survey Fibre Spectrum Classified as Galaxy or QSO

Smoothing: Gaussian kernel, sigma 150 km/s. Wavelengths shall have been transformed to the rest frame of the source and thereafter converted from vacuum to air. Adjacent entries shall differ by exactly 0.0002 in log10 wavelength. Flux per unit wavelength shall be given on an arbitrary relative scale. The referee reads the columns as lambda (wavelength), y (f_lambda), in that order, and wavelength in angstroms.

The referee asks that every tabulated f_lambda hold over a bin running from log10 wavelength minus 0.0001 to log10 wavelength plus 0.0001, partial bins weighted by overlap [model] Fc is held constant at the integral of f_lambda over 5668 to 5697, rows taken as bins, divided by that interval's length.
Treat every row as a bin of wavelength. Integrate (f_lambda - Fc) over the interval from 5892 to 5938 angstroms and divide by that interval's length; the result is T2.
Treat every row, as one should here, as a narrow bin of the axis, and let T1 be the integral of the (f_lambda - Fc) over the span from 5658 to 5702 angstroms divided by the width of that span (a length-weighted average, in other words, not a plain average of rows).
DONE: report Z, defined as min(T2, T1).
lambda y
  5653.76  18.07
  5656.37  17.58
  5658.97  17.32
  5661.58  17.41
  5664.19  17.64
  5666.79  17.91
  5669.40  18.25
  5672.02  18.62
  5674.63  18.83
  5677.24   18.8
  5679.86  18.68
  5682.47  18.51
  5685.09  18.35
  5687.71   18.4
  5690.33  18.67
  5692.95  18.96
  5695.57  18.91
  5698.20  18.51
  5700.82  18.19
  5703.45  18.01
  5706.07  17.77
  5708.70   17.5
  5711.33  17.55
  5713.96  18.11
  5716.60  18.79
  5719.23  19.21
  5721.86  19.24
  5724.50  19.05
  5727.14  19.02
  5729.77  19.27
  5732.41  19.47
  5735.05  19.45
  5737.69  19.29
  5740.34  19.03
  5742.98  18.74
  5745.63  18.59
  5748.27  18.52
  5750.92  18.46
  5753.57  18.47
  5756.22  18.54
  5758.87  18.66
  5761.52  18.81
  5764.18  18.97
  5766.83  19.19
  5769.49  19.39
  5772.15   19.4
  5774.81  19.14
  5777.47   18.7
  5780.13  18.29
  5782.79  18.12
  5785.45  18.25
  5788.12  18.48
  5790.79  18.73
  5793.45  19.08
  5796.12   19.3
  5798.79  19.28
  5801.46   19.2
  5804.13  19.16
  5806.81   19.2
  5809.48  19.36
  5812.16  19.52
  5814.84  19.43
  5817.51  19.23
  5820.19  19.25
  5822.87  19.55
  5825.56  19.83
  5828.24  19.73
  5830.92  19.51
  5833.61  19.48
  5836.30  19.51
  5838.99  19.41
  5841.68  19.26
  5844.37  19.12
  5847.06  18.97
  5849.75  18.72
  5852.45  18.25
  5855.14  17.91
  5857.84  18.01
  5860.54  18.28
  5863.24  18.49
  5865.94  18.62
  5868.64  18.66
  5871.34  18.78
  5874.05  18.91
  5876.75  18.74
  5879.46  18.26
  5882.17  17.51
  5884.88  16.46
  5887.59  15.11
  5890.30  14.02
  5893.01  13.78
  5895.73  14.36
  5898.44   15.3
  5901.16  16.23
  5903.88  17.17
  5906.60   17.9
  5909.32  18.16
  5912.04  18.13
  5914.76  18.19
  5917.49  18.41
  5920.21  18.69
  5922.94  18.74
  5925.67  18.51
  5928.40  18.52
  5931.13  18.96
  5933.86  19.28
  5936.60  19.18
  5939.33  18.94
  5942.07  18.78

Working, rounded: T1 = -0.3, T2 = -1.0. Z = -1.0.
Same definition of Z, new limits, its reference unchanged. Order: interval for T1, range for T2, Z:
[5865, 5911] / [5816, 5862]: -1.7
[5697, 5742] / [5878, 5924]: -1.8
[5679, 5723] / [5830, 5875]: -0.2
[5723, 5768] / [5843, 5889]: -0.5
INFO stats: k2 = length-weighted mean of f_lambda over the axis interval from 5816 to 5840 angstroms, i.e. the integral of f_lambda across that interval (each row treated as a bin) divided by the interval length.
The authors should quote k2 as 19.5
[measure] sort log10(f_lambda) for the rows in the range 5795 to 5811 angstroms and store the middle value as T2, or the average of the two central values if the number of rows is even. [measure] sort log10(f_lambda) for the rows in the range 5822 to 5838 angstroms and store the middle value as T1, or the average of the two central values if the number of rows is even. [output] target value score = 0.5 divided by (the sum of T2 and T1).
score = 0.194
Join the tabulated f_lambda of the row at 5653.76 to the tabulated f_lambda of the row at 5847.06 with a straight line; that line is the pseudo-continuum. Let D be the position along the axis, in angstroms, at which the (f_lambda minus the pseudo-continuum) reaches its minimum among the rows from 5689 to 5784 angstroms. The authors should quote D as 5708.70 angstroms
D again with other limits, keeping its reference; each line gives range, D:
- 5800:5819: 5804.13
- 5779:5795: 5782.79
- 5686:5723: 5708.70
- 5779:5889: 5887.59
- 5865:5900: 5893.01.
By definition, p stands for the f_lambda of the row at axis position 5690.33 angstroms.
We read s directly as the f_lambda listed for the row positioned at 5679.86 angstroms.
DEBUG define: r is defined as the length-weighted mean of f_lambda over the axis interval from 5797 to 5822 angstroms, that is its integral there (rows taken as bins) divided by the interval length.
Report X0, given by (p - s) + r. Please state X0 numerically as 19.3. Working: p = 18.67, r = 19.30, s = 18.68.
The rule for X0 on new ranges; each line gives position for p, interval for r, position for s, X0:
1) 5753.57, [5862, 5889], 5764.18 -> 17.4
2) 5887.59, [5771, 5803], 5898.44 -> 18.6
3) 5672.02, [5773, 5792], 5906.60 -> 19.3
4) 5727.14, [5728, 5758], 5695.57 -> 19.0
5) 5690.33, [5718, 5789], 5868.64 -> 18.9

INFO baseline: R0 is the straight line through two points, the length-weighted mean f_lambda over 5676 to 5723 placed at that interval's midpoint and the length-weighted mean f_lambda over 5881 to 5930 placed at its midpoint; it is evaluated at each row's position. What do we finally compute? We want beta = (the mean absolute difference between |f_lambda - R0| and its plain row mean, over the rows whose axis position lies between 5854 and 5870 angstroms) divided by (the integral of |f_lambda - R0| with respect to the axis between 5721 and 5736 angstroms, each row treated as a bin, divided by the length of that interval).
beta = 0.29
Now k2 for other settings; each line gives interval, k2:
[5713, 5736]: 19.1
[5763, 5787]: 18.8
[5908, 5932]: 18.5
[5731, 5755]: 18.9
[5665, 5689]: 18.5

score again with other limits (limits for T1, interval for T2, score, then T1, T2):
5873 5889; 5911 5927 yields 0.199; 1.25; 1.27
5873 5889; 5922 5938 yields 0.198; 1.25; 1.28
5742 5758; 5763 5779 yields 0.196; 1.27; 1.28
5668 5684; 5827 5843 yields 0.195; 1.27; 1.29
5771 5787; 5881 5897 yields 0.205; 1.27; 1.17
